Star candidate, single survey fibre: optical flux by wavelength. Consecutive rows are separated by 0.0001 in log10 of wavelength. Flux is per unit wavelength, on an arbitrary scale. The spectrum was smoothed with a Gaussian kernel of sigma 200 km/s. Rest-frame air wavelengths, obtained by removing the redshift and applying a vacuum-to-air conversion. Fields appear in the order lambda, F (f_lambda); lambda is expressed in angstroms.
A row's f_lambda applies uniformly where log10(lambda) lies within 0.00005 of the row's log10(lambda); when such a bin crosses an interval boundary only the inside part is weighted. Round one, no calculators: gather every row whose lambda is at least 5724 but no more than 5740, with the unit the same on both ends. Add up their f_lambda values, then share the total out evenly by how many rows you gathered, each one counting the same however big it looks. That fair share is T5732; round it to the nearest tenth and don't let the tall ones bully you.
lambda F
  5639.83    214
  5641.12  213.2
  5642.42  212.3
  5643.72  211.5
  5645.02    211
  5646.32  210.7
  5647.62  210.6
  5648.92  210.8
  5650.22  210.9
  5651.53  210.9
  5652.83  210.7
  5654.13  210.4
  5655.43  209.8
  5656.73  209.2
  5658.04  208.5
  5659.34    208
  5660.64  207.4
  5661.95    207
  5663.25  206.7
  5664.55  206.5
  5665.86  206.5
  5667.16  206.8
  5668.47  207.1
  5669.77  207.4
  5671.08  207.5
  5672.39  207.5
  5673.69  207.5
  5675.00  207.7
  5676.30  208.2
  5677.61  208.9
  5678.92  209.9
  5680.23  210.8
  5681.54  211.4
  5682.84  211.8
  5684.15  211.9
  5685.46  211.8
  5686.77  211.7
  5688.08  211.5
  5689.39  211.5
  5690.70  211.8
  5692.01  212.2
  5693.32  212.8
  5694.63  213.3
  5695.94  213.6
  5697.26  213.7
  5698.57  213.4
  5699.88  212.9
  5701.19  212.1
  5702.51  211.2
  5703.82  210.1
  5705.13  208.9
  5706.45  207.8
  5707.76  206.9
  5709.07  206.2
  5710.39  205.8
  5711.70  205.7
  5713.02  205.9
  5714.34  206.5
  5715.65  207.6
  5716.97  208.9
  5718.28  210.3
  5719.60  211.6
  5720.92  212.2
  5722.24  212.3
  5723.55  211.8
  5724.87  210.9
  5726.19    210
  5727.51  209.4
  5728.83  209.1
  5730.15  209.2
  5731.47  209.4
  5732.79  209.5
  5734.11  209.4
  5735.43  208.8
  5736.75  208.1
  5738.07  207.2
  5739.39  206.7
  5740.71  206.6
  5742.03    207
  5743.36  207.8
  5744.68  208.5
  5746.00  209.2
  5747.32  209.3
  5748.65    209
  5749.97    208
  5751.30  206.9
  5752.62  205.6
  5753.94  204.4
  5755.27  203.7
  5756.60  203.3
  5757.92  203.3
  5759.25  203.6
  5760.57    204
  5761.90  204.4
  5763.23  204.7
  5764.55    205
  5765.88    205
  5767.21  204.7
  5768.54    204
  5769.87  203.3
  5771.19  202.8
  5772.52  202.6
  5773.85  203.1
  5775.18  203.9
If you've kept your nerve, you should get 209.0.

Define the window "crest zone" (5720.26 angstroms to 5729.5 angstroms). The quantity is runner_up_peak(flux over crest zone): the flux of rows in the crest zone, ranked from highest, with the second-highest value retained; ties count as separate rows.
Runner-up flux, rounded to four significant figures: 212.2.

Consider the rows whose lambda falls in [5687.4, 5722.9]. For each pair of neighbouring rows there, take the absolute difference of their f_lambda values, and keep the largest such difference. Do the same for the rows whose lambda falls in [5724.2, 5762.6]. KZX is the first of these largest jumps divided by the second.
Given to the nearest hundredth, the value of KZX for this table 1.08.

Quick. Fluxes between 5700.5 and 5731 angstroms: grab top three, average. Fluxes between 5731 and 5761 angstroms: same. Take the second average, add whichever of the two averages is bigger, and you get 422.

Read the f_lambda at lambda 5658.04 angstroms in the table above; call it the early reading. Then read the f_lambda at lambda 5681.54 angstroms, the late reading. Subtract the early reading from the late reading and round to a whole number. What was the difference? 3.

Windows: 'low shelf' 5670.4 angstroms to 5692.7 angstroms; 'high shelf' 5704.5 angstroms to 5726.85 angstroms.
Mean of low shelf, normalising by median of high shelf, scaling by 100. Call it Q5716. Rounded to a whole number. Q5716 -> 101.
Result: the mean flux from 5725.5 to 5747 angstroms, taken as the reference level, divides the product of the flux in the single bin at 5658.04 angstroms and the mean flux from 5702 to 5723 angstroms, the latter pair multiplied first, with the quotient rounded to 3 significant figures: 209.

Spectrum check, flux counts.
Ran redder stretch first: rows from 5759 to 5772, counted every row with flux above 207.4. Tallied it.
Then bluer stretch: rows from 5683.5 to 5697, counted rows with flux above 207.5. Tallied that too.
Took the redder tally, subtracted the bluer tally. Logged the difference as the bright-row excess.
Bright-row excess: -10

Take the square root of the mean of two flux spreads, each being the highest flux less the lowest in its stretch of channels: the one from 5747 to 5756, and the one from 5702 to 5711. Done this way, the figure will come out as 2.3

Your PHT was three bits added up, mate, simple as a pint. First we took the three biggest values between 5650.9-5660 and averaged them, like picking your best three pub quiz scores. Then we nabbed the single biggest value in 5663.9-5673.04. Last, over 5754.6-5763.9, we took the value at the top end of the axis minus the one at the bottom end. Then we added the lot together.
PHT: 419.2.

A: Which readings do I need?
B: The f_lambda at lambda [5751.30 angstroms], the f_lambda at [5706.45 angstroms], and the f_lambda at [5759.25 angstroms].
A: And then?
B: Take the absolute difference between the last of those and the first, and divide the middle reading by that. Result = 63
